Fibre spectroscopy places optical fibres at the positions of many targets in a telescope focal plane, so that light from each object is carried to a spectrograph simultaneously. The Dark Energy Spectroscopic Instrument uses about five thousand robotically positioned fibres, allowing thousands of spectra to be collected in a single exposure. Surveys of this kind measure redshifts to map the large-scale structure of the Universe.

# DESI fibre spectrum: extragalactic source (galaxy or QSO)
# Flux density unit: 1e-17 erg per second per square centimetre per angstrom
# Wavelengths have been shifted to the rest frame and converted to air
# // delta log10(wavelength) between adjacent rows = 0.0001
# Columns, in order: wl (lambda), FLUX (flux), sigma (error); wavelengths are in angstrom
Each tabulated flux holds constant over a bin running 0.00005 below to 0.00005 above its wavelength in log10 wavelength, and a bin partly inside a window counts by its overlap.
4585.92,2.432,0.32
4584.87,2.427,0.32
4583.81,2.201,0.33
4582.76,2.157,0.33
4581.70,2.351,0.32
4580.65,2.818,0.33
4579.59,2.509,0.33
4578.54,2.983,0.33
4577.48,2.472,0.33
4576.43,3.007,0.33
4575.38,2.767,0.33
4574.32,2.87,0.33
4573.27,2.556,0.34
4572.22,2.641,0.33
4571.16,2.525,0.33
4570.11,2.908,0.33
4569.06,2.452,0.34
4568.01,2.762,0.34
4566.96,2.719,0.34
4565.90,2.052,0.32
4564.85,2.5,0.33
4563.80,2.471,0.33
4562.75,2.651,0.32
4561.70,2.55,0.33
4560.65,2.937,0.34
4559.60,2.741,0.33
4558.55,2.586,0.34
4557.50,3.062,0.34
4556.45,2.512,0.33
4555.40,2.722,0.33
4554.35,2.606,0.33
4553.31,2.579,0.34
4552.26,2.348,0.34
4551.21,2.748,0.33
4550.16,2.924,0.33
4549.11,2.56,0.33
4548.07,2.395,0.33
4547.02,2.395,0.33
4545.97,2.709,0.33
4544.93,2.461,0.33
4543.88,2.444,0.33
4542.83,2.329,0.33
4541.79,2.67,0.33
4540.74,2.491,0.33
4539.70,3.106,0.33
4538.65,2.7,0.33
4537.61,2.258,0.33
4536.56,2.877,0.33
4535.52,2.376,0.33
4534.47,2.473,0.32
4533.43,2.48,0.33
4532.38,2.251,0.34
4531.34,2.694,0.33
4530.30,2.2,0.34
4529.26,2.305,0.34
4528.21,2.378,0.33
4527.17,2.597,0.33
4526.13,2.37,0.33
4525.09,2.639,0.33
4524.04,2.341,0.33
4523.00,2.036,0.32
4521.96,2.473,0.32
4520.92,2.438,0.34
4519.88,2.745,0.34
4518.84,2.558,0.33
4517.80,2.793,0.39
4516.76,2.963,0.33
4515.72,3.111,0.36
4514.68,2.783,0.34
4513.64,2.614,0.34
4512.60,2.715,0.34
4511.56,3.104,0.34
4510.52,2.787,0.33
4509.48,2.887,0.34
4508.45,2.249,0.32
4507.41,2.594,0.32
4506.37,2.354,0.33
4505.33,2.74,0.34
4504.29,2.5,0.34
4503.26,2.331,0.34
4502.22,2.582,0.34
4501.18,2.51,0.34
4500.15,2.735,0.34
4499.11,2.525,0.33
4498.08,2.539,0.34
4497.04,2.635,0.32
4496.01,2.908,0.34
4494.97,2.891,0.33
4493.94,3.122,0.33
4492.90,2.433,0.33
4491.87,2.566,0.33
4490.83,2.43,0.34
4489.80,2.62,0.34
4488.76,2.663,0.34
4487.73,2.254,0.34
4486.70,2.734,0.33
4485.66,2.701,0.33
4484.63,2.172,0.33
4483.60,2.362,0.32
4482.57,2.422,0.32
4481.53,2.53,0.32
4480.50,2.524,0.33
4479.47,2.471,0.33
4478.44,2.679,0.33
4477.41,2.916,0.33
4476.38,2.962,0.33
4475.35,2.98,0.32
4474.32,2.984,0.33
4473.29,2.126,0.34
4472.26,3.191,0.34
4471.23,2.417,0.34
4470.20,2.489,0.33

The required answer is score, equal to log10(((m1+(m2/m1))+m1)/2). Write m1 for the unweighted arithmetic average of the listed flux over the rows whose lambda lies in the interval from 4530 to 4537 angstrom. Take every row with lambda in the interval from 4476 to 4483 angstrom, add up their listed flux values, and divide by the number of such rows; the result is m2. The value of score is 0.479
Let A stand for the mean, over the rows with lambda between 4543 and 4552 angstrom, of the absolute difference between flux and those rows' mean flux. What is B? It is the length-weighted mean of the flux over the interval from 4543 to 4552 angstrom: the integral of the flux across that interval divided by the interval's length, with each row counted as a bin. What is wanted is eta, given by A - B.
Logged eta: -2.40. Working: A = 0.161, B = 2.56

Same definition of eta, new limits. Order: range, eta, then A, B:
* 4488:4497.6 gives -2.50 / 0.185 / 2.68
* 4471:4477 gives -2.46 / 0.337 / 2.80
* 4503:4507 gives -2.36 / 0.139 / 2.49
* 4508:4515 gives -2.56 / 0.178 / 2.74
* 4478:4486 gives -2.35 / 0.126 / 2.48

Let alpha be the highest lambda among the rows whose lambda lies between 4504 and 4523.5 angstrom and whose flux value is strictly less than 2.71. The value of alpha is 4523.00 angstrom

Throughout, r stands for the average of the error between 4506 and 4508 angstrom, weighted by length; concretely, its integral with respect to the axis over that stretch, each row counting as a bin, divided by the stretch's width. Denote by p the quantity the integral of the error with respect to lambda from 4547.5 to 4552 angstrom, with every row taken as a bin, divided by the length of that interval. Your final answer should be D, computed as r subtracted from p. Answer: 0.007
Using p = 0.330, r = 0.324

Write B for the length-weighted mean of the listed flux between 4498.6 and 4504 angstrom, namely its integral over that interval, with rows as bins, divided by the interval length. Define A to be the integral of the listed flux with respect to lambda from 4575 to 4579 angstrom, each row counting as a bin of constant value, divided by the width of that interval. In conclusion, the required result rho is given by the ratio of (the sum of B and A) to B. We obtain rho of 2.11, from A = 2.81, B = 2.5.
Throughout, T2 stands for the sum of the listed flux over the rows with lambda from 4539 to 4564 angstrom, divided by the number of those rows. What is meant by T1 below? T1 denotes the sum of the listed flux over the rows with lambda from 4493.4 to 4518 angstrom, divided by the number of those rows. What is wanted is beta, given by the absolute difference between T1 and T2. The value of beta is 0.08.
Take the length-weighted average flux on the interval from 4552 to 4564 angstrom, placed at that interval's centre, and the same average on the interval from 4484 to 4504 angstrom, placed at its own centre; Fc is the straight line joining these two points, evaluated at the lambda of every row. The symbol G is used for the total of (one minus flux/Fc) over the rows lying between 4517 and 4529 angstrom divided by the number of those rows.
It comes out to 0.052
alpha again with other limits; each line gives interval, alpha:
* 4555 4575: 4573.27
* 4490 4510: 4508.45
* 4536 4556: 4554.35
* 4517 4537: 4535.52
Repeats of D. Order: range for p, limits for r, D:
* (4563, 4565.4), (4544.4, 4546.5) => -0.001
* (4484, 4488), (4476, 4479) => 0.001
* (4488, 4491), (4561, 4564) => 0.013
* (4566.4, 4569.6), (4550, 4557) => 0.006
